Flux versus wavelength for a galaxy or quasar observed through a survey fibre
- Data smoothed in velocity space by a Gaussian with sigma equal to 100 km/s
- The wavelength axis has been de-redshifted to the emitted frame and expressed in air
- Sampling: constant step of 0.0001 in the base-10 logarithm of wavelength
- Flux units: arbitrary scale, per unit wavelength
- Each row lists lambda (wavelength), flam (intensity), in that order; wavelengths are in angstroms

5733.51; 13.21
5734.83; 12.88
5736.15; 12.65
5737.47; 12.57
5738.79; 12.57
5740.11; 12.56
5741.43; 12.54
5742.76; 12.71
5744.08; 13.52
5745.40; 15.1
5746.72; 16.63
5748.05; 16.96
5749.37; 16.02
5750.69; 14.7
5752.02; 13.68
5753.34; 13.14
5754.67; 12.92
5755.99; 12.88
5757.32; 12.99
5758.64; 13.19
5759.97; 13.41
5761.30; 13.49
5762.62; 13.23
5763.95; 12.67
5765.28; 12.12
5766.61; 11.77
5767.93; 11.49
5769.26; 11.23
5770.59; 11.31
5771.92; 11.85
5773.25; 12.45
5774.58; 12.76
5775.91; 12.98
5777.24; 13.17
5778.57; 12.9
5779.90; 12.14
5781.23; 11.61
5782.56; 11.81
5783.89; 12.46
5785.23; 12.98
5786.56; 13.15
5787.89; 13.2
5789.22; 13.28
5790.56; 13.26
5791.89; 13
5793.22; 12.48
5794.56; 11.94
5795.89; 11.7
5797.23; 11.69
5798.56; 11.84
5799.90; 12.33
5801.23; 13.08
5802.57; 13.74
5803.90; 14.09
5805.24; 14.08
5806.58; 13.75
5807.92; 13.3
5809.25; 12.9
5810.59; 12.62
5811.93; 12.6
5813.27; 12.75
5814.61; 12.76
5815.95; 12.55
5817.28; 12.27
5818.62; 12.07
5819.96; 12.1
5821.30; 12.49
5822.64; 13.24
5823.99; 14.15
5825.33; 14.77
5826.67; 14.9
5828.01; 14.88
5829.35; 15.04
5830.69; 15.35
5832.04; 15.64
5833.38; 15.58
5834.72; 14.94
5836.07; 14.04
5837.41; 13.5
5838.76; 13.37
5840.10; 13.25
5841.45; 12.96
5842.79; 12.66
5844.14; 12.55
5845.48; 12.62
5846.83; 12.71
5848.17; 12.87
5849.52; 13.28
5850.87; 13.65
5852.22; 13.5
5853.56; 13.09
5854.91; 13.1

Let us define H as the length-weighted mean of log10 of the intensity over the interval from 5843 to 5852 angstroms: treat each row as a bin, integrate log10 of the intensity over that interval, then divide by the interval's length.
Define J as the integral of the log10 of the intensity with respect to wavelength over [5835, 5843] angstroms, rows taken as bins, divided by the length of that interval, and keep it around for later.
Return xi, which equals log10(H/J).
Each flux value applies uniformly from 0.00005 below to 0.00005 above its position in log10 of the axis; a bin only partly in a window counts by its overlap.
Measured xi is -0.006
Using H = 1.112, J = 1.13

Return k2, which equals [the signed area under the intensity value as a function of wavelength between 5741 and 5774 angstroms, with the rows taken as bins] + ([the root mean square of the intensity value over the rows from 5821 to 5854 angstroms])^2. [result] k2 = 630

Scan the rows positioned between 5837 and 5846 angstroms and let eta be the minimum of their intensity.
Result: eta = 12.55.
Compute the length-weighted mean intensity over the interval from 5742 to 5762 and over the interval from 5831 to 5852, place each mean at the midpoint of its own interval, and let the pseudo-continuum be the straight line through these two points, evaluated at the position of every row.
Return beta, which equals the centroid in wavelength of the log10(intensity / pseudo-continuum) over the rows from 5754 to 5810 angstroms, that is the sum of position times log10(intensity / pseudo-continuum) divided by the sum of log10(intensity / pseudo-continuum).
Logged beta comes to 5778.8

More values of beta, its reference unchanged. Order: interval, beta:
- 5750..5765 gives 5758.7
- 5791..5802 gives 5796.6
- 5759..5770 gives 5766.2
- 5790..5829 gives 5802.7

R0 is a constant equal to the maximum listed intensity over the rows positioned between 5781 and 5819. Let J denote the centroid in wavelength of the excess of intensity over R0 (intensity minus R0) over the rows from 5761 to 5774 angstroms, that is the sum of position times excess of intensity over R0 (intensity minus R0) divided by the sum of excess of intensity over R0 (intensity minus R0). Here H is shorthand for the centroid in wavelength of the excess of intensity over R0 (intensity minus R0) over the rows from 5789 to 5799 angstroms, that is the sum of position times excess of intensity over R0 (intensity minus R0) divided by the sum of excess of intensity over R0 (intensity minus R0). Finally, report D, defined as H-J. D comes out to 26.7 angstroms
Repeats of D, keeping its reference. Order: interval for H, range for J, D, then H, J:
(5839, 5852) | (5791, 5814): 44.1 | 5845.1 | 5801.0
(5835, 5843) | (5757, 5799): 61.9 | 5840.7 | 5778.8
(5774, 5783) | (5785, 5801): -14.7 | 5779.4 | 5794.1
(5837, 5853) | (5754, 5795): 69.9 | 5844.7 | 5774.8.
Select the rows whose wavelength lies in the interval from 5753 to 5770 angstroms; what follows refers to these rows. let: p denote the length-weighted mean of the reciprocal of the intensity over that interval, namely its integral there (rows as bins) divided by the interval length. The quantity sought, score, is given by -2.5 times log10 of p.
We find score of 2.75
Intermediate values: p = 0.0794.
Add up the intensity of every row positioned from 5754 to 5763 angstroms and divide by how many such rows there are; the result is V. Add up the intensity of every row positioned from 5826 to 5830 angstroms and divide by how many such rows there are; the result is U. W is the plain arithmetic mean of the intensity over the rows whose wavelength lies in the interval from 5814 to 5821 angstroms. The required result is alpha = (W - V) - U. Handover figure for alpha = -15.7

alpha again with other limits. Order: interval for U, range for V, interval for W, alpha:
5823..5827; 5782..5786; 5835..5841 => -13.5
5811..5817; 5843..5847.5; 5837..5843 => -12.1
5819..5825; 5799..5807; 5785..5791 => -13.3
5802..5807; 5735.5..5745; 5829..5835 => -11.3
